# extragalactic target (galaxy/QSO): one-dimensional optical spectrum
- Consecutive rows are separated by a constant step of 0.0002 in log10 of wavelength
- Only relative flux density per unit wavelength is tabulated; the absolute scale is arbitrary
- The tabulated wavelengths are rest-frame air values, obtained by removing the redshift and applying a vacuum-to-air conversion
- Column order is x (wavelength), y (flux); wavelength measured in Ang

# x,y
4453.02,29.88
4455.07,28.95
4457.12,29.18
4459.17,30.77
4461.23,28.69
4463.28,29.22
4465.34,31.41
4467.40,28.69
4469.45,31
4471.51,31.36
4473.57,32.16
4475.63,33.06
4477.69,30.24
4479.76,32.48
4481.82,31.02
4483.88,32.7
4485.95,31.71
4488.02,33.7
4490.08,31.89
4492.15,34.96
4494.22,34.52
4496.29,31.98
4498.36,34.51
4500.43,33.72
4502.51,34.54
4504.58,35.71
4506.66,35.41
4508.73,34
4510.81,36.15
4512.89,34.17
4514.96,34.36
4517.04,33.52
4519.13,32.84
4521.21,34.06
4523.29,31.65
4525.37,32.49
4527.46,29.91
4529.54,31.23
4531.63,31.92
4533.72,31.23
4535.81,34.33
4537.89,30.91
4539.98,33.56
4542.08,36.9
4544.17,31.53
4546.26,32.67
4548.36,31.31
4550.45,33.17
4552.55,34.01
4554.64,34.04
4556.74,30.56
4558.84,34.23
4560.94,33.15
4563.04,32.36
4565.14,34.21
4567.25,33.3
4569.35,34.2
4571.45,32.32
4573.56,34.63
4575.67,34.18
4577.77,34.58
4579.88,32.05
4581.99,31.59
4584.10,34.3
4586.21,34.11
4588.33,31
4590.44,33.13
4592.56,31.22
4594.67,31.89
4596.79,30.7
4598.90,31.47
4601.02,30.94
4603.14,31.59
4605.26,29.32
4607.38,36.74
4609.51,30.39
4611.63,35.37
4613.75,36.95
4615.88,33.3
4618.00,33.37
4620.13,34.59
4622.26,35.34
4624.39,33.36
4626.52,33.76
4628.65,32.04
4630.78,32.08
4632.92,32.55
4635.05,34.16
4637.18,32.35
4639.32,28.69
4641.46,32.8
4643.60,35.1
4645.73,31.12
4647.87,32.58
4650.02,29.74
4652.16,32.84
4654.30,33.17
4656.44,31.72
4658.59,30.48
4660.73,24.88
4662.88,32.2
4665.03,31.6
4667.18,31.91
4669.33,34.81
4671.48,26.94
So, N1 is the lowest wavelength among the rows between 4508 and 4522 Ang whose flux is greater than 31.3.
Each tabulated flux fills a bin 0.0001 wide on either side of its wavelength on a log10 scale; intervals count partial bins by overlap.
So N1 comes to 4508.73 Ang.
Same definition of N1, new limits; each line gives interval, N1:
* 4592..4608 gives 4594.67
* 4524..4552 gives 4525.37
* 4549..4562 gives 4550.45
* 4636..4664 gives 4637.18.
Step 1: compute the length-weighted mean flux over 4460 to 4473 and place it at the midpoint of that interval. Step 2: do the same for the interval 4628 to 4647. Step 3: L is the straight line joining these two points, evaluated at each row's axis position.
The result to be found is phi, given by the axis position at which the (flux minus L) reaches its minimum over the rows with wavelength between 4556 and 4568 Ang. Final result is 4556.74 Ang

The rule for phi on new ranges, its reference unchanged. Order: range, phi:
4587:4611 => 4605.26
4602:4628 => 4605.26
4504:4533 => 4527.46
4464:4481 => 4467.40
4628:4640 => 4639.32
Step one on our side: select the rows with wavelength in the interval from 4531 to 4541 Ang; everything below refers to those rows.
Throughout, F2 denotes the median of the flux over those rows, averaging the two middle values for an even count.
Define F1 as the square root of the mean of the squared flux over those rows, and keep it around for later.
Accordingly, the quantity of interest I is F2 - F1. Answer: -0.497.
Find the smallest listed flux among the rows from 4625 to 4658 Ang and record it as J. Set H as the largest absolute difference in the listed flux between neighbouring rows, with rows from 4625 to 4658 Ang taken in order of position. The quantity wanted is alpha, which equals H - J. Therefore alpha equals -24.6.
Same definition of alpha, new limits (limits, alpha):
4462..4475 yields -26.0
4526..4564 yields -24.5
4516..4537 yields -26.8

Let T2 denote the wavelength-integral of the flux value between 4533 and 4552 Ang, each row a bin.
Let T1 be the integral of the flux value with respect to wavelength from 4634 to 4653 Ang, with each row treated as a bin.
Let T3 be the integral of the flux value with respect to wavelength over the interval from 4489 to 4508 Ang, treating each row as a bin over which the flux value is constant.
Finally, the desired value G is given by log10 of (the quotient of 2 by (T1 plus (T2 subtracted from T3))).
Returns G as -2.501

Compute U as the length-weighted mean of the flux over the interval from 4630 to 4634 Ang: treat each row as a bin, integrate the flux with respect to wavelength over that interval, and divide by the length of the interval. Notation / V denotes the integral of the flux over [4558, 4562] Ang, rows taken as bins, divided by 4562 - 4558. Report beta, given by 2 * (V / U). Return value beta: 2.08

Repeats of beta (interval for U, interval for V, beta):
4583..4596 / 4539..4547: 2.07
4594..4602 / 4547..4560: 2.11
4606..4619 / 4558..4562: 1.97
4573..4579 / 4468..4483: 1.84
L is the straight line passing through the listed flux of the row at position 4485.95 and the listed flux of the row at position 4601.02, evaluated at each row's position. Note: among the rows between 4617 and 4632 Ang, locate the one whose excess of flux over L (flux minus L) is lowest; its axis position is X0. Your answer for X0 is 4628.65 Ang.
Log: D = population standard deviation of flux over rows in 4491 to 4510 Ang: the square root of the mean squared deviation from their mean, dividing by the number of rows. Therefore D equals 1.0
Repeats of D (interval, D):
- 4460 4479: 1.5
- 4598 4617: 2.7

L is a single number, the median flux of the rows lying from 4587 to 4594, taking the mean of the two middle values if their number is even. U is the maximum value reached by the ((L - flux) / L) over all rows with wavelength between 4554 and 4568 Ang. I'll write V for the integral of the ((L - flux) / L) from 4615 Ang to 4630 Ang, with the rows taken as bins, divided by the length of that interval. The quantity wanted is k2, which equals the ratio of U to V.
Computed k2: -0.3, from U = 0.021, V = -0.078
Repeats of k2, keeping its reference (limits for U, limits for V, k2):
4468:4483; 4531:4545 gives -0.6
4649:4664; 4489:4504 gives -2.5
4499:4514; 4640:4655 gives 2.2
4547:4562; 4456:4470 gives 0.5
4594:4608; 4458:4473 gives 1.9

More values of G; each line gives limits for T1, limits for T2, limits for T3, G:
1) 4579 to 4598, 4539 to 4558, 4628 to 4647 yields -2.476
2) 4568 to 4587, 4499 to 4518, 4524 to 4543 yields -2.474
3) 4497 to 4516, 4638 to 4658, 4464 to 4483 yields -2.487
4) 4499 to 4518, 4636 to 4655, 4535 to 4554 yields -2.531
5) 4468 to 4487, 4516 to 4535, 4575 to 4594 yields -2.489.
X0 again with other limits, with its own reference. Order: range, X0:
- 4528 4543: 4537.89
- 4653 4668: 4660.73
